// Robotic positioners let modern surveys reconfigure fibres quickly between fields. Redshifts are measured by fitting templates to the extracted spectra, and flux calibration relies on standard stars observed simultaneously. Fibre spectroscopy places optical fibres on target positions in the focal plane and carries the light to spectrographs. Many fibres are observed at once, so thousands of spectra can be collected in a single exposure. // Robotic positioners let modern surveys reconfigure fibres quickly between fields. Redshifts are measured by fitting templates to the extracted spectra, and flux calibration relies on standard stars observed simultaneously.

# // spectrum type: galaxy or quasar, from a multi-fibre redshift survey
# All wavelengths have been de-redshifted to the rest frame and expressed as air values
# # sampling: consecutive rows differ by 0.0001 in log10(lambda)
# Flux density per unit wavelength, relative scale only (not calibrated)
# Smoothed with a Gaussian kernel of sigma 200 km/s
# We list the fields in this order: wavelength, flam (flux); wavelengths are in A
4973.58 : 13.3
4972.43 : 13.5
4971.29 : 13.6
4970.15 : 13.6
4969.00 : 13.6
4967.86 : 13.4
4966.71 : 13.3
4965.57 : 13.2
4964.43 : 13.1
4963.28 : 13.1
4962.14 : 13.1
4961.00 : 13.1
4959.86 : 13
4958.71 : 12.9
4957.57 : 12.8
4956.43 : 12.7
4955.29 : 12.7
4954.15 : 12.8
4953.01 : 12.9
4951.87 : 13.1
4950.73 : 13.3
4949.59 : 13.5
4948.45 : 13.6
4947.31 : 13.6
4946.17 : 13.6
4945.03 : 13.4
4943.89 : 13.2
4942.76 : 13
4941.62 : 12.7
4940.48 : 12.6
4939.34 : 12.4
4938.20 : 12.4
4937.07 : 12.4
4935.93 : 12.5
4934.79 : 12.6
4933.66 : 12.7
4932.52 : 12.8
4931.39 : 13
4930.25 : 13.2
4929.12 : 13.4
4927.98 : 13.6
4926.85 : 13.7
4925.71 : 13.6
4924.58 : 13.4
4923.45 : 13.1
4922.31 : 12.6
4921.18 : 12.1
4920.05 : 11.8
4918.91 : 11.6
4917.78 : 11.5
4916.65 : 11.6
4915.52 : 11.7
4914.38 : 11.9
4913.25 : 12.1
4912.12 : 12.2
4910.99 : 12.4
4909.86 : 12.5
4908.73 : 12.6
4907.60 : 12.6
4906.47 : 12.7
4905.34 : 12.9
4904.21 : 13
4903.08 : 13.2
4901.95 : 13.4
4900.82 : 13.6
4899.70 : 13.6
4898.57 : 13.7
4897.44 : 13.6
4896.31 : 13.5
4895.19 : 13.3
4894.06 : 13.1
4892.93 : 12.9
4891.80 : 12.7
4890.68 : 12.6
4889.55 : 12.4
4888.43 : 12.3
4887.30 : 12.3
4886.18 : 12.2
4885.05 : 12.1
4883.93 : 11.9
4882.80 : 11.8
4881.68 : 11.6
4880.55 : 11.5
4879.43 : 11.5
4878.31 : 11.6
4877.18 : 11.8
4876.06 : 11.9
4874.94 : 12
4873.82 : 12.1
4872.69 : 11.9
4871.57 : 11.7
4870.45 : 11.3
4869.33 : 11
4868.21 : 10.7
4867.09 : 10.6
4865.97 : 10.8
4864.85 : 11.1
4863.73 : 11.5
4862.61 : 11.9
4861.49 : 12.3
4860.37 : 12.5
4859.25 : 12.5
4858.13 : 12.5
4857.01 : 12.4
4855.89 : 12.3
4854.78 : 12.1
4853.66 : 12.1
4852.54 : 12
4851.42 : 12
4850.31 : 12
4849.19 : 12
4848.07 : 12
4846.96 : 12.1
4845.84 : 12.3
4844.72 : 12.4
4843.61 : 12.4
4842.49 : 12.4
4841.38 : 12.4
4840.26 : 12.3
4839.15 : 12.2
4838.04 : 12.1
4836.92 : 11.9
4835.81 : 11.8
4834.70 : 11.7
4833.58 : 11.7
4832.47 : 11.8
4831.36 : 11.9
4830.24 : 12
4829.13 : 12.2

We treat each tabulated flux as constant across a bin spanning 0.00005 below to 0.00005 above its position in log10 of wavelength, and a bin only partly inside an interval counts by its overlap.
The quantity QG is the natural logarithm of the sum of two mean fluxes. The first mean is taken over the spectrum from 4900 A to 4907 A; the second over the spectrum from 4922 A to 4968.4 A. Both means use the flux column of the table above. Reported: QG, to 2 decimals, 3.27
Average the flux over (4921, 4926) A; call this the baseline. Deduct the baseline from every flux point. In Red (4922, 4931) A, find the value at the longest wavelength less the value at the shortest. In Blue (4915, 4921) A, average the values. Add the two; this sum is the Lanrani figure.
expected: -0.7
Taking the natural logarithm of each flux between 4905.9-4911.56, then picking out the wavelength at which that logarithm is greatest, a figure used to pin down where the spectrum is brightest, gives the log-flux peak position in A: 4906.47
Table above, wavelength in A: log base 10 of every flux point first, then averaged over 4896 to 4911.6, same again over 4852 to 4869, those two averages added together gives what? 2.19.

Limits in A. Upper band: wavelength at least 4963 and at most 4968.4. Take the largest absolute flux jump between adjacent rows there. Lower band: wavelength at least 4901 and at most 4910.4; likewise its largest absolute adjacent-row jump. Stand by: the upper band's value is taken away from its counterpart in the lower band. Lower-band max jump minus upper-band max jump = 0.10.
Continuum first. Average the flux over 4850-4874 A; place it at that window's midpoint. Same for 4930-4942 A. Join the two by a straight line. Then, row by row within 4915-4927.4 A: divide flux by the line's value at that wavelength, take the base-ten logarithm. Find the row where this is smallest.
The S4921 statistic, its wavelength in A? 4917.78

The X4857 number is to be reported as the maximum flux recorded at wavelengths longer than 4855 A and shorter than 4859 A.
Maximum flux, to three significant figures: 12.5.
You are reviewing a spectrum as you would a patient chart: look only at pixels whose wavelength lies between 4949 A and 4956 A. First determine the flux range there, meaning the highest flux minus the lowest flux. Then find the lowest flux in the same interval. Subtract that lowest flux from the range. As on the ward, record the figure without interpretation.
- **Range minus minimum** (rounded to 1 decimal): -11.9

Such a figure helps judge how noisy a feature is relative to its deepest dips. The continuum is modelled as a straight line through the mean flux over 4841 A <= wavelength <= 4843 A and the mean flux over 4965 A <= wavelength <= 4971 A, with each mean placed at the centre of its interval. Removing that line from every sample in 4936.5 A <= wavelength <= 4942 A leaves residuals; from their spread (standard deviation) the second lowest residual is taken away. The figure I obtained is 0.9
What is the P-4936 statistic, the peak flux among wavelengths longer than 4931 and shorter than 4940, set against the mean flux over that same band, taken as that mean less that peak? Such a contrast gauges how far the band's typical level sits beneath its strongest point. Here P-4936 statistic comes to -0.4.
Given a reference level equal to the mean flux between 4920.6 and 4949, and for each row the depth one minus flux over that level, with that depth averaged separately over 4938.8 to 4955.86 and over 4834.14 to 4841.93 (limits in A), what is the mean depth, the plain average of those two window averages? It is 0.033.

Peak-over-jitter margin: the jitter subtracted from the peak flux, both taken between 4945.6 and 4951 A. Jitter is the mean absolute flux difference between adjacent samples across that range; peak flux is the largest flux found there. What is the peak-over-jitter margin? 13.5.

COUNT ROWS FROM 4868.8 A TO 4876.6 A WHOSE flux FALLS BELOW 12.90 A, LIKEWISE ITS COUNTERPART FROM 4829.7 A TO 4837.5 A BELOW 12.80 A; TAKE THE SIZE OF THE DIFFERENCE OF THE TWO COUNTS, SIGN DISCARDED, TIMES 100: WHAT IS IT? 0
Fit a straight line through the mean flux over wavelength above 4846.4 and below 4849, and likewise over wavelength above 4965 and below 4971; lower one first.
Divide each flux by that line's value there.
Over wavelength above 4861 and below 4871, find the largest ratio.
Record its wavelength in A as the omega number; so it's 4861.49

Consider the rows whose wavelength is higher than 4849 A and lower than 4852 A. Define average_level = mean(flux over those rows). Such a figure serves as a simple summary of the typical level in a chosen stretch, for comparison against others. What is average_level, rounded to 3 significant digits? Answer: 12.0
